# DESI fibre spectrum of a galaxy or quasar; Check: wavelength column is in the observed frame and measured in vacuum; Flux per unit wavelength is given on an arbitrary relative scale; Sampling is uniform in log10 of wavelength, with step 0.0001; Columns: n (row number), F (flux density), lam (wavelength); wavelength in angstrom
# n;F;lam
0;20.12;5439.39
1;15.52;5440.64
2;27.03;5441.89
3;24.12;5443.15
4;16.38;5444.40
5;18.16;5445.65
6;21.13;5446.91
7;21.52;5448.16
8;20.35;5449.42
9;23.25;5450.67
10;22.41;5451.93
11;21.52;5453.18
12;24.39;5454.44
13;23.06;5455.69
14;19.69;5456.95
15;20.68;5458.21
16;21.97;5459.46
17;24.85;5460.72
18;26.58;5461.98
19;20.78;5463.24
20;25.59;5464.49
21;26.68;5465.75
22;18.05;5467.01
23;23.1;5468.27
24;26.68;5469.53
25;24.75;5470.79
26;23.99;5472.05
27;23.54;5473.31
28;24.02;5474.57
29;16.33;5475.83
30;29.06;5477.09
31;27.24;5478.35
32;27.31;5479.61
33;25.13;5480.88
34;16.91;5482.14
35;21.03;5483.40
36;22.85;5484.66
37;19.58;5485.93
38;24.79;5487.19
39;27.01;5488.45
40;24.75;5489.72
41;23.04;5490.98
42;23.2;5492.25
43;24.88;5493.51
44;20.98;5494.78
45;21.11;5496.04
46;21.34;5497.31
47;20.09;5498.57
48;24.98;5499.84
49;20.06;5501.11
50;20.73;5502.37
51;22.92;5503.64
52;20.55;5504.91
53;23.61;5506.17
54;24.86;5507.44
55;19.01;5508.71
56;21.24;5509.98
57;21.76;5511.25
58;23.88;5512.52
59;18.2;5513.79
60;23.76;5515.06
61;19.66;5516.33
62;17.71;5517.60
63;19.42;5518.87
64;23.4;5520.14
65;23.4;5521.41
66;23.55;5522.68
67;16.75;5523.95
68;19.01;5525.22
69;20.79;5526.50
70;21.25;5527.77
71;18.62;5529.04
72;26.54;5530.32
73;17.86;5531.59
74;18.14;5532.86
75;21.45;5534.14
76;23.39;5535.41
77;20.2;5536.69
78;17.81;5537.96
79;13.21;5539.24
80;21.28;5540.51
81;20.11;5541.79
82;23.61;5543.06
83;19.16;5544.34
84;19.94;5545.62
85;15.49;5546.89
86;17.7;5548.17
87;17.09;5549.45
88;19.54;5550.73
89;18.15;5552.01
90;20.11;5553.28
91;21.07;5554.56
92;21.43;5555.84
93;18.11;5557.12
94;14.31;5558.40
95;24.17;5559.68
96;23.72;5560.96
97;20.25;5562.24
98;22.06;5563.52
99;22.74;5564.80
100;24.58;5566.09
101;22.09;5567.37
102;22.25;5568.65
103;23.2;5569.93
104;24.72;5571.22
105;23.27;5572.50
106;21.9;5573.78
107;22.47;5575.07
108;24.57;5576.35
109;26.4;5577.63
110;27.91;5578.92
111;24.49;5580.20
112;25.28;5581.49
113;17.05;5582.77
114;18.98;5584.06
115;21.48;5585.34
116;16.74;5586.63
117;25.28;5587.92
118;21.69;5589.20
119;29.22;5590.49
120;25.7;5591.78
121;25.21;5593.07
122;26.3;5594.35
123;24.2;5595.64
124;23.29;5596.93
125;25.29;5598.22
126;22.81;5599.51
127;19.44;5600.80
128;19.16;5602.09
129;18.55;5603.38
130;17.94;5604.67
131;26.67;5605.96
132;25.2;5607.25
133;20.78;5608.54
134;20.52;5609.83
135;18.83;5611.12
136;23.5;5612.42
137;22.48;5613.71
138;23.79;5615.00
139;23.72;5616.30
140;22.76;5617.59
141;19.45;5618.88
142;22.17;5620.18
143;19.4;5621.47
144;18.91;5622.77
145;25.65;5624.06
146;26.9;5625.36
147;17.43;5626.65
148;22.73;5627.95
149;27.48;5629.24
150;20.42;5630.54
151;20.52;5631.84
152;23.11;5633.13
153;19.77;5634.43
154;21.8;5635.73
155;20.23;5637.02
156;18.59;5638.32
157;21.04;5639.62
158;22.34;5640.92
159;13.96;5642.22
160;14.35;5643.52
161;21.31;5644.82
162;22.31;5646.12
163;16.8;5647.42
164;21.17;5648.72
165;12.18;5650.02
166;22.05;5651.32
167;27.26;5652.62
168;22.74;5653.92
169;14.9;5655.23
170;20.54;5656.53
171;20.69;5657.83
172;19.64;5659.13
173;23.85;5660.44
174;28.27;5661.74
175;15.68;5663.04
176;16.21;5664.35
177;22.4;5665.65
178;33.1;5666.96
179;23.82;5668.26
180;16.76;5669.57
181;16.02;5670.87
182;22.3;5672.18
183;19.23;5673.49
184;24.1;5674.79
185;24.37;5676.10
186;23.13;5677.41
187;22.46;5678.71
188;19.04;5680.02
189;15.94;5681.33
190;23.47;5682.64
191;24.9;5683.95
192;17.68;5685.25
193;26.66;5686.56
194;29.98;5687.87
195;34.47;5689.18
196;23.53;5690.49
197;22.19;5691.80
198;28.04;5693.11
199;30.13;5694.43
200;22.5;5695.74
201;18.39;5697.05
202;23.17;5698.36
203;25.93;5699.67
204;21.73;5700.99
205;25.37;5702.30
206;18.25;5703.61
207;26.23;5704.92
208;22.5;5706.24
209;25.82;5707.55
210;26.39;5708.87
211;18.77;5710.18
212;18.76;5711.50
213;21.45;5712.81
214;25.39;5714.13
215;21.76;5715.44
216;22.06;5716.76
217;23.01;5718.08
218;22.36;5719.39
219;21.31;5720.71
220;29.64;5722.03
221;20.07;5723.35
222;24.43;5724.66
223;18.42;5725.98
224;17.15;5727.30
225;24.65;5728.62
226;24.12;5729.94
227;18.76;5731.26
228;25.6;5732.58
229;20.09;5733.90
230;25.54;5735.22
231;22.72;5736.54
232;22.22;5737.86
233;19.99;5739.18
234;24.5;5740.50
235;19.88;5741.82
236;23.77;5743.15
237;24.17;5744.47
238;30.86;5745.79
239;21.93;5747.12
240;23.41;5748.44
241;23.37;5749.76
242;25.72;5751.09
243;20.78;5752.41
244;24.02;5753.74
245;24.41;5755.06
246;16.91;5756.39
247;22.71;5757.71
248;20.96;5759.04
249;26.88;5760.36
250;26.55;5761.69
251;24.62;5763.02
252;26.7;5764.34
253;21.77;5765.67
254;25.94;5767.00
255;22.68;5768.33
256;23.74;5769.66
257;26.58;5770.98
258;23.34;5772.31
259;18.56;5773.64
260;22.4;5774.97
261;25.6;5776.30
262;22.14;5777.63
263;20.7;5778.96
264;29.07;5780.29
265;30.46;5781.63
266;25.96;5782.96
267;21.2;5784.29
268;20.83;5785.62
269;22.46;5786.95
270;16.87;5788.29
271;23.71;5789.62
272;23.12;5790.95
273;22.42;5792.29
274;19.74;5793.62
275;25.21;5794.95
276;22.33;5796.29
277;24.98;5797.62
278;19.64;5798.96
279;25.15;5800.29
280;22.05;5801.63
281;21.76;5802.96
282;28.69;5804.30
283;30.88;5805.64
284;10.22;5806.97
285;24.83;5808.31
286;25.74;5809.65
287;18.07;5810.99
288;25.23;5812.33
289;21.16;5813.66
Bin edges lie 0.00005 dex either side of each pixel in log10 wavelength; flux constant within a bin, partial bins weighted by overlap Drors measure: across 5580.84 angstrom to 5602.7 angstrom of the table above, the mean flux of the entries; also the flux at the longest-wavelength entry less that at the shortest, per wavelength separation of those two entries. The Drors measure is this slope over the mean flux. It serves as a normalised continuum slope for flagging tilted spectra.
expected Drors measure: -0.013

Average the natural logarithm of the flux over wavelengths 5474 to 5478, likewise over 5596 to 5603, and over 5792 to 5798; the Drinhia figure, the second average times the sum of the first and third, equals 19.3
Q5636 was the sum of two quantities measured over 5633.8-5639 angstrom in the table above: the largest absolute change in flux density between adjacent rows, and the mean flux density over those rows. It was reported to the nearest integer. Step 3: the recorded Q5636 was 22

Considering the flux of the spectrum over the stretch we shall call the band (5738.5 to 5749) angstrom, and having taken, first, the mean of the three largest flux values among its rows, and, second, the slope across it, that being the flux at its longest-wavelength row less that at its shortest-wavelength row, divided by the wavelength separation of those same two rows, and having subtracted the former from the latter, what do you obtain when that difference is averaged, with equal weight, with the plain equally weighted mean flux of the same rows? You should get -1.29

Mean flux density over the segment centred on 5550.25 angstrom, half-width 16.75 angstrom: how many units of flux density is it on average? 20.0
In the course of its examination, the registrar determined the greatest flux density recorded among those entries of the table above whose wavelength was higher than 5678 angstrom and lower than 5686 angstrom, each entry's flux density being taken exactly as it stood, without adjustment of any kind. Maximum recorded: 24.9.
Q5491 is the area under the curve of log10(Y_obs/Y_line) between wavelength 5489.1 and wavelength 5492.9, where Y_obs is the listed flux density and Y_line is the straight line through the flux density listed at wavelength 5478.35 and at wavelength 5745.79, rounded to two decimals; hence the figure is -0.24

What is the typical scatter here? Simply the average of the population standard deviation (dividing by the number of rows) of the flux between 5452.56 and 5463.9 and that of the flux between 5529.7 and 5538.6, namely 2.6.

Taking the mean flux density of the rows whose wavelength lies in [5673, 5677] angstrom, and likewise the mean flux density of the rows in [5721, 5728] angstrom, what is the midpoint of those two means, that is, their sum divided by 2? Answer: 22.3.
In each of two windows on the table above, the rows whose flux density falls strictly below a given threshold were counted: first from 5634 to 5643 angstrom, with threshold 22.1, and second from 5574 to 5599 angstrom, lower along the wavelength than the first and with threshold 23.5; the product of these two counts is 42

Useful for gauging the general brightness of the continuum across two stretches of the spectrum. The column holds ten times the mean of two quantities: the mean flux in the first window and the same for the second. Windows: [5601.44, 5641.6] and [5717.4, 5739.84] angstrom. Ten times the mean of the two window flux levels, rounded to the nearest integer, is 220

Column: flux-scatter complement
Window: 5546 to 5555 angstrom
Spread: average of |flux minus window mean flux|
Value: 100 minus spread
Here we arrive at 98.5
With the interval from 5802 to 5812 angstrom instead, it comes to 94.7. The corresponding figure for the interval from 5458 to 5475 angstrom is 98.0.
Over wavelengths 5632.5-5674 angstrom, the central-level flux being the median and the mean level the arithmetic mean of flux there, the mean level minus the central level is -0.4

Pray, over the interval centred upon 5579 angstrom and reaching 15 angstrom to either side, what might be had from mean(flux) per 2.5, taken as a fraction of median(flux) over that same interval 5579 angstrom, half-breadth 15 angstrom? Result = 0.402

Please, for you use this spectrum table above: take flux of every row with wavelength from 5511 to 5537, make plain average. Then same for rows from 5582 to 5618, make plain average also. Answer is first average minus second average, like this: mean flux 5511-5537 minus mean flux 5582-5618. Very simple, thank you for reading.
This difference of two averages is -1.5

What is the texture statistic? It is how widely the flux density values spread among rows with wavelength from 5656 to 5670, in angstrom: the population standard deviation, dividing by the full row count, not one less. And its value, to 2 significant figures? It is 5.0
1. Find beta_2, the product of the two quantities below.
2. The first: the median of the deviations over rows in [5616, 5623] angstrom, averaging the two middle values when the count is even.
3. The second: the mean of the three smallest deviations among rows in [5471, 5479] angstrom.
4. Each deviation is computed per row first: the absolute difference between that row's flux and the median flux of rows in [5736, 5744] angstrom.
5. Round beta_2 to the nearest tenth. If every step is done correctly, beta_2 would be 2.9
